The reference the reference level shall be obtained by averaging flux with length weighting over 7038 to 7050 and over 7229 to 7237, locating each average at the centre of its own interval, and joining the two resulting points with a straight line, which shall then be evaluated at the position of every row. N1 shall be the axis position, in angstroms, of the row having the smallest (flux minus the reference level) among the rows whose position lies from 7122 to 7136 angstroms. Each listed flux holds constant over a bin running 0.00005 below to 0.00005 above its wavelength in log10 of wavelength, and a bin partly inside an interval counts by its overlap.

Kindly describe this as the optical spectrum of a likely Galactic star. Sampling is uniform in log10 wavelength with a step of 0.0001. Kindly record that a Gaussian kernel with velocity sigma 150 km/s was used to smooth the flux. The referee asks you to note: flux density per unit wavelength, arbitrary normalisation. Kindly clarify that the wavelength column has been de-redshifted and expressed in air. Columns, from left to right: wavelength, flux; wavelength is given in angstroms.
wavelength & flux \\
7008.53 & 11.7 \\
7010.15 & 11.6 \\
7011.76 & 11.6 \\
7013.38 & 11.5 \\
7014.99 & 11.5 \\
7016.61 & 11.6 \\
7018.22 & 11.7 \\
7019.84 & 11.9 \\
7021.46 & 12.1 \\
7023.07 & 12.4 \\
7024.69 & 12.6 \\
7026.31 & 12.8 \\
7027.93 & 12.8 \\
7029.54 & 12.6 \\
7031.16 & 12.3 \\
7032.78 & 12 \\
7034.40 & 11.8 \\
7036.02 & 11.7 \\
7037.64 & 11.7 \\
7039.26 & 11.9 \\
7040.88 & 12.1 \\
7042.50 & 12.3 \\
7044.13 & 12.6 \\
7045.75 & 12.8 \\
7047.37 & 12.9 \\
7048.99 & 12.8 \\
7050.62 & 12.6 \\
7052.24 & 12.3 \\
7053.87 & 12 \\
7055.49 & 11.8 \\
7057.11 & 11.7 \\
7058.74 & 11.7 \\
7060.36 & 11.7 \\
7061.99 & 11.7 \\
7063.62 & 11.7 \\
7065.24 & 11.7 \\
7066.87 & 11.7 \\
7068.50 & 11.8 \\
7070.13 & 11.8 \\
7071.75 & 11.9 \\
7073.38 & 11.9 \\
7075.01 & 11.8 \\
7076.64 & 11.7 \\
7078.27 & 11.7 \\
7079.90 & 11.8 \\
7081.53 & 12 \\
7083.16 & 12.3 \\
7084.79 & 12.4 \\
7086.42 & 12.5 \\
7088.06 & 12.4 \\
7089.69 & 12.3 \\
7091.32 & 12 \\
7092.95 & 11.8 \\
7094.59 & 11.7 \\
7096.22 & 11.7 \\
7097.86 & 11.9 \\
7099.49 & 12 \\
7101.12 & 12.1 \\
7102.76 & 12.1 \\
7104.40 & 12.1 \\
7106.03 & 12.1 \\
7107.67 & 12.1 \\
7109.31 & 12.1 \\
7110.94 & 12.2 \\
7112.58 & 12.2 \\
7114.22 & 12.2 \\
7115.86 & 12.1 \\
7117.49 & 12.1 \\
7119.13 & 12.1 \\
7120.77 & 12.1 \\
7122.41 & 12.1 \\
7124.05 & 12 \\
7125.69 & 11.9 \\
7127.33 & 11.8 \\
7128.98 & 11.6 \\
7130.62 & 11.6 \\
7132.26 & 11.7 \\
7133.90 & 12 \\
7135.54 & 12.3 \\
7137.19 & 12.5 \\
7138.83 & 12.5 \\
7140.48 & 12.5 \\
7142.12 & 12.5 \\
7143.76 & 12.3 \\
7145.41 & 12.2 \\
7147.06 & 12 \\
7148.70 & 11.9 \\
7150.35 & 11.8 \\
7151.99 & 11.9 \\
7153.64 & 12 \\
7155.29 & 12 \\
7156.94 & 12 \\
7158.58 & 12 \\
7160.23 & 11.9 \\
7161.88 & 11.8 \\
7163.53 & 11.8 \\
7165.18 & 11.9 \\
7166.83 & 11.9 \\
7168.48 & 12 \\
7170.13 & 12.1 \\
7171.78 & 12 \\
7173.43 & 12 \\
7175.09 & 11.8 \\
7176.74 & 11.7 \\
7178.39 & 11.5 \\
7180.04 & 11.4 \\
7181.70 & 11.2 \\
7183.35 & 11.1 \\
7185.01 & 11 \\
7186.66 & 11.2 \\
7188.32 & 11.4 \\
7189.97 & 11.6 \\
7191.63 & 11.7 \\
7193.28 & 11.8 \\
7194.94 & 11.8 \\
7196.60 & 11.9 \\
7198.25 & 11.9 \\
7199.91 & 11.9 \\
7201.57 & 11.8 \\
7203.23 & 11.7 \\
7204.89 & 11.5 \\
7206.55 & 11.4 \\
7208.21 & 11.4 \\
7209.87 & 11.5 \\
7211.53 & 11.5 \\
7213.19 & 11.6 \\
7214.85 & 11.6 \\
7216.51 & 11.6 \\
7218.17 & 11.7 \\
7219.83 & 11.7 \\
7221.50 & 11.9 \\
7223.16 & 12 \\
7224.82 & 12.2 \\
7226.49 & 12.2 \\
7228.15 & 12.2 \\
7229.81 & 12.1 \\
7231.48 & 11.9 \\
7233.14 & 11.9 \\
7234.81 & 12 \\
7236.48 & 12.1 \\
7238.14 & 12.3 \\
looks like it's 7128.98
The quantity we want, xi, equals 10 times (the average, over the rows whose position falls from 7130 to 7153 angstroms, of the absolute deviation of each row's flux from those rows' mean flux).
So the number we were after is 2.8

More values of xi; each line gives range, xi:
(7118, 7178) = 1.7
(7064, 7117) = 2.0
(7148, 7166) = 0.7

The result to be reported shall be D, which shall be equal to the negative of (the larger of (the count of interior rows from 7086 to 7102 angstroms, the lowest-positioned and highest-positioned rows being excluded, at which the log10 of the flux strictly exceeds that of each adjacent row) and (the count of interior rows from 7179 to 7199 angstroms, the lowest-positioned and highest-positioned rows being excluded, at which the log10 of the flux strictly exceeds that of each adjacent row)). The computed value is 0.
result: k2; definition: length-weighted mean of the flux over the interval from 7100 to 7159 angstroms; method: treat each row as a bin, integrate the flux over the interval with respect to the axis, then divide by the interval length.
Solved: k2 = 12.1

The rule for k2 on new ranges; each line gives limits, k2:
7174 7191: 11.4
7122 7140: 12.0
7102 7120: 12.1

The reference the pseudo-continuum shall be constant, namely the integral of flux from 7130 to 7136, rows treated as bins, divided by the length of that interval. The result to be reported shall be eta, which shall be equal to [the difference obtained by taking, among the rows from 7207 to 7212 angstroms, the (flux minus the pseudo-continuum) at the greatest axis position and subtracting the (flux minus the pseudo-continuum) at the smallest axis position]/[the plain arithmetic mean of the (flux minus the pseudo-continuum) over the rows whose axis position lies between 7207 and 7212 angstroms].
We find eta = -0.2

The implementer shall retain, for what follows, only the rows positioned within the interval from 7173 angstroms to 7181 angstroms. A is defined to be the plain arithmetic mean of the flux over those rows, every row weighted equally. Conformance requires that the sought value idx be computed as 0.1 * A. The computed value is 1.17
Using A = 11.7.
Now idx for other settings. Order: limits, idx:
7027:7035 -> 1.23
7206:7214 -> 1.15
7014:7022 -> 1.18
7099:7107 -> 1.21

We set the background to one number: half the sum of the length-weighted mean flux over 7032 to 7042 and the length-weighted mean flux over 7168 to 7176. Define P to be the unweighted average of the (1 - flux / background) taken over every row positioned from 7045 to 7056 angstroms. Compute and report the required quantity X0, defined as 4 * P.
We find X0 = -0.18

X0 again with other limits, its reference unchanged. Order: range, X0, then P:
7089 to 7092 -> -0.07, -0.019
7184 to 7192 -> 0.18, 0.046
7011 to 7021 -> 0.10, 0.025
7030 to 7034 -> -0.07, -0.019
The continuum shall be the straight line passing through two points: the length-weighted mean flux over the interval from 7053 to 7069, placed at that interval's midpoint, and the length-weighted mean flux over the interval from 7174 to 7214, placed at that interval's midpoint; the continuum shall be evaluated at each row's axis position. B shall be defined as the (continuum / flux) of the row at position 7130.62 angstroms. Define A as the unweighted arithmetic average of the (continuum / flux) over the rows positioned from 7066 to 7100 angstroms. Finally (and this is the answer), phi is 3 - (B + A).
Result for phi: 1.02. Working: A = 0.980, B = 1.00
